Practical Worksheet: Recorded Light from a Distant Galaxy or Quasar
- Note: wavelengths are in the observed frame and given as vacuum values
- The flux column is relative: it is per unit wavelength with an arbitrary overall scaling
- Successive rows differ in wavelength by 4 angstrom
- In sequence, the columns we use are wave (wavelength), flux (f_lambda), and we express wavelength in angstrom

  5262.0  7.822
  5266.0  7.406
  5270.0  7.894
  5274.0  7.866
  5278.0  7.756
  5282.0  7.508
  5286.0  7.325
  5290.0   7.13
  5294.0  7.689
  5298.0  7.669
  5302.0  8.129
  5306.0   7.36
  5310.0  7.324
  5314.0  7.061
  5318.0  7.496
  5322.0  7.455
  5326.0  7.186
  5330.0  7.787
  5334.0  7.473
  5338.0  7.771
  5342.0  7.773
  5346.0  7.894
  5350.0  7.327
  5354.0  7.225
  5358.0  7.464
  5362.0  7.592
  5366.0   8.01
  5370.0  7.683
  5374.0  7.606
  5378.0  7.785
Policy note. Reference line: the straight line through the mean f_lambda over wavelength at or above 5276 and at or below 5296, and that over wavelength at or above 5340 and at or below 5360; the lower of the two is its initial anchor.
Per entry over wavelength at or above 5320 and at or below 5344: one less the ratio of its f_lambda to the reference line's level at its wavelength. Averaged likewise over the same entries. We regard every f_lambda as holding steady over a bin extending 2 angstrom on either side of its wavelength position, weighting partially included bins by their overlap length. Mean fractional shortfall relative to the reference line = -0.007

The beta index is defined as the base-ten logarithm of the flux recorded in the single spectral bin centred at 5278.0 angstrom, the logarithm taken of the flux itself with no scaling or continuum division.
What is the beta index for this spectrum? 0.89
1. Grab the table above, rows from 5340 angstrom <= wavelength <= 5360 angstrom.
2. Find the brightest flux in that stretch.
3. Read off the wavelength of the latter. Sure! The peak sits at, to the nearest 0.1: 5346.0 angstrom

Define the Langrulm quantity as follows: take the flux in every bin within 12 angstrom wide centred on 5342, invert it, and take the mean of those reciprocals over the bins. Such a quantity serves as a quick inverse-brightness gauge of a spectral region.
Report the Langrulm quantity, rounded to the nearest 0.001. 0.128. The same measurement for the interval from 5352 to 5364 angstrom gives 0.135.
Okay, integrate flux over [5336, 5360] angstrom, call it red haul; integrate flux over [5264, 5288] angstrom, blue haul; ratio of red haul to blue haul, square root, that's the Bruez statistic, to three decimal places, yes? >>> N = 0.997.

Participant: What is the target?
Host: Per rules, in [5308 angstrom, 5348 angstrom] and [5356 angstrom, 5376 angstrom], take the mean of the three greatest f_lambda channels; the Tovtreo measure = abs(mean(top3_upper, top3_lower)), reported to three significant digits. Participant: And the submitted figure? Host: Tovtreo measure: 7.79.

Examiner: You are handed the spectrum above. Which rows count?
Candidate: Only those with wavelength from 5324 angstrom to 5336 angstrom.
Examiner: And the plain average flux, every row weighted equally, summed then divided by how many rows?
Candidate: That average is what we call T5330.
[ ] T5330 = 7.48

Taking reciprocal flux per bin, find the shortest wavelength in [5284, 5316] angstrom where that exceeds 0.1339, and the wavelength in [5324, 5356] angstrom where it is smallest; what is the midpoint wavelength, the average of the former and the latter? 5316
